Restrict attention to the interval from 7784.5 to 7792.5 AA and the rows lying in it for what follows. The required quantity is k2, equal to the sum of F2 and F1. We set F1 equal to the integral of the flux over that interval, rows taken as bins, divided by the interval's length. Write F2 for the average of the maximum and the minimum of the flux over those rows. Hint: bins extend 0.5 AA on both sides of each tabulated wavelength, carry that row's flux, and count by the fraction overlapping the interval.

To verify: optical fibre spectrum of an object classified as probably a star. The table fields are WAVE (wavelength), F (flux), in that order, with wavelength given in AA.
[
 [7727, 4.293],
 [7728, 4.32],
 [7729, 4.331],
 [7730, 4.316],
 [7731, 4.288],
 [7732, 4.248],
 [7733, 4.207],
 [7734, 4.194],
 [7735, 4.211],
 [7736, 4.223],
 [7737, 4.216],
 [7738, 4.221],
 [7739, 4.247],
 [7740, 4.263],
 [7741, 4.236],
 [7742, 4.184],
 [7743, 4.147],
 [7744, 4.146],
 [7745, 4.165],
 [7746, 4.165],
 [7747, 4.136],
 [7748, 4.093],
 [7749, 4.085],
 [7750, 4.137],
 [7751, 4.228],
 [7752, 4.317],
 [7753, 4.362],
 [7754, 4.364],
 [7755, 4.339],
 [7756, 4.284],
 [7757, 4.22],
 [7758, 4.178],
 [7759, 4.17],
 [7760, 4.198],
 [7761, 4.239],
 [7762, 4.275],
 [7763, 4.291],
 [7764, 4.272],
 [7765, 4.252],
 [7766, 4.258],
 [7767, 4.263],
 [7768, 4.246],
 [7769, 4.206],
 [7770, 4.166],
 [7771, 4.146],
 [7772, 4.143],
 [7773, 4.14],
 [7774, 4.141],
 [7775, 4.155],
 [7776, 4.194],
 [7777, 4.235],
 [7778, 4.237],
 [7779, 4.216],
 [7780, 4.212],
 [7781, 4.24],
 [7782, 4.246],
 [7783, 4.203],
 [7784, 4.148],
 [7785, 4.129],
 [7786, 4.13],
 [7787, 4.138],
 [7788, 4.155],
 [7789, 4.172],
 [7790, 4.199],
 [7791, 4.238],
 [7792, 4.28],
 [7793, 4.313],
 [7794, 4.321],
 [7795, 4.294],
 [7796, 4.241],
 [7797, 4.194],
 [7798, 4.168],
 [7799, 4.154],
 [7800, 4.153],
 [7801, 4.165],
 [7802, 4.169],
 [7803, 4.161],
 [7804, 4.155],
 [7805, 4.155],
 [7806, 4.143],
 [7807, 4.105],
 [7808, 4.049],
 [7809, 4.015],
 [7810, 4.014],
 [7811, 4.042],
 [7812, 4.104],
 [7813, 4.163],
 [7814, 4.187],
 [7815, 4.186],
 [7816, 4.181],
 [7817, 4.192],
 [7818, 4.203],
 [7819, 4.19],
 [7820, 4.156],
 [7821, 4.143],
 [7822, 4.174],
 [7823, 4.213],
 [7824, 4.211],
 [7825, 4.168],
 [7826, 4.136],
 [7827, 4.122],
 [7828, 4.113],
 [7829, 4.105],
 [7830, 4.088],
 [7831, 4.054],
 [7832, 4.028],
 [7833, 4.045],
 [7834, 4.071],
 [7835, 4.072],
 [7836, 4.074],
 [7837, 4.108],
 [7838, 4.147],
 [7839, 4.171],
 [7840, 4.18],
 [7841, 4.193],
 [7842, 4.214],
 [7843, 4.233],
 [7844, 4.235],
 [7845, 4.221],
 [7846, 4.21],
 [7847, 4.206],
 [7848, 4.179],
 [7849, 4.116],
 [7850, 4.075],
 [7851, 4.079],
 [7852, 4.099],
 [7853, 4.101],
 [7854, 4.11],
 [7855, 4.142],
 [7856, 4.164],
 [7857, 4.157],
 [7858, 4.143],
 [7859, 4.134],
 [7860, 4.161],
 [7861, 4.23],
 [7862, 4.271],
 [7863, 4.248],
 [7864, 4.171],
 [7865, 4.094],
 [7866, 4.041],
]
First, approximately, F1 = 4.18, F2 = 4.20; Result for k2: 8.38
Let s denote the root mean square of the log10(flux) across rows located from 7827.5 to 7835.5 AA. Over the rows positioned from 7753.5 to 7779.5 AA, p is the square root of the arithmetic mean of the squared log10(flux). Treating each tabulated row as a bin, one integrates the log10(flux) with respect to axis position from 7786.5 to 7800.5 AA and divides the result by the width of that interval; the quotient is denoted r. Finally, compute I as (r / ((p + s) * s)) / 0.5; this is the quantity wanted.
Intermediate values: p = 0.626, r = 0.625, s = 0.610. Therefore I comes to 1.66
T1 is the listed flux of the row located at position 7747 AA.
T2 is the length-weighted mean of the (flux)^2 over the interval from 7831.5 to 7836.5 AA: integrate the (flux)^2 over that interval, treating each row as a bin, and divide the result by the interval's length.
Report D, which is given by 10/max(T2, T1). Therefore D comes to 0.61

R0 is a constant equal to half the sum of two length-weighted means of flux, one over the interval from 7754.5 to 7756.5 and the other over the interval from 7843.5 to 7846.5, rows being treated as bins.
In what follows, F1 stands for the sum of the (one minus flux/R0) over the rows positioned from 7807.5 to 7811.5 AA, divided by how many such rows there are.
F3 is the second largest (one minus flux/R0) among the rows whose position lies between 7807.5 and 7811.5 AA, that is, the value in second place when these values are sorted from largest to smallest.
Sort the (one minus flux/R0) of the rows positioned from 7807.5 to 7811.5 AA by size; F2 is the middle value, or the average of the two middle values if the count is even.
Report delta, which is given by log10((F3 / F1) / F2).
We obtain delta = 1.28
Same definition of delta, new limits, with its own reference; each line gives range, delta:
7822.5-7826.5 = 1.81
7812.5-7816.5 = 1.70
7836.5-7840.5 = 1.61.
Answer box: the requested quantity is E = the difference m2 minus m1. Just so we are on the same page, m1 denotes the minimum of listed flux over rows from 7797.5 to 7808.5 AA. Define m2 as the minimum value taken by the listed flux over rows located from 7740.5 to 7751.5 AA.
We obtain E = 0.04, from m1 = 4.049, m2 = 4.085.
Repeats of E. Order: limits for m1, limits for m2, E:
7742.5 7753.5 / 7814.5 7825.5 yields 0.06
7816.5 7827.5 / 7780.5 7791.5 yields 0.01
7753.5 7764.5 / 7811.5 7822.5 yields -0.07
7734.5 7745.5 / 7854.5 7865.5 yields -0.05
